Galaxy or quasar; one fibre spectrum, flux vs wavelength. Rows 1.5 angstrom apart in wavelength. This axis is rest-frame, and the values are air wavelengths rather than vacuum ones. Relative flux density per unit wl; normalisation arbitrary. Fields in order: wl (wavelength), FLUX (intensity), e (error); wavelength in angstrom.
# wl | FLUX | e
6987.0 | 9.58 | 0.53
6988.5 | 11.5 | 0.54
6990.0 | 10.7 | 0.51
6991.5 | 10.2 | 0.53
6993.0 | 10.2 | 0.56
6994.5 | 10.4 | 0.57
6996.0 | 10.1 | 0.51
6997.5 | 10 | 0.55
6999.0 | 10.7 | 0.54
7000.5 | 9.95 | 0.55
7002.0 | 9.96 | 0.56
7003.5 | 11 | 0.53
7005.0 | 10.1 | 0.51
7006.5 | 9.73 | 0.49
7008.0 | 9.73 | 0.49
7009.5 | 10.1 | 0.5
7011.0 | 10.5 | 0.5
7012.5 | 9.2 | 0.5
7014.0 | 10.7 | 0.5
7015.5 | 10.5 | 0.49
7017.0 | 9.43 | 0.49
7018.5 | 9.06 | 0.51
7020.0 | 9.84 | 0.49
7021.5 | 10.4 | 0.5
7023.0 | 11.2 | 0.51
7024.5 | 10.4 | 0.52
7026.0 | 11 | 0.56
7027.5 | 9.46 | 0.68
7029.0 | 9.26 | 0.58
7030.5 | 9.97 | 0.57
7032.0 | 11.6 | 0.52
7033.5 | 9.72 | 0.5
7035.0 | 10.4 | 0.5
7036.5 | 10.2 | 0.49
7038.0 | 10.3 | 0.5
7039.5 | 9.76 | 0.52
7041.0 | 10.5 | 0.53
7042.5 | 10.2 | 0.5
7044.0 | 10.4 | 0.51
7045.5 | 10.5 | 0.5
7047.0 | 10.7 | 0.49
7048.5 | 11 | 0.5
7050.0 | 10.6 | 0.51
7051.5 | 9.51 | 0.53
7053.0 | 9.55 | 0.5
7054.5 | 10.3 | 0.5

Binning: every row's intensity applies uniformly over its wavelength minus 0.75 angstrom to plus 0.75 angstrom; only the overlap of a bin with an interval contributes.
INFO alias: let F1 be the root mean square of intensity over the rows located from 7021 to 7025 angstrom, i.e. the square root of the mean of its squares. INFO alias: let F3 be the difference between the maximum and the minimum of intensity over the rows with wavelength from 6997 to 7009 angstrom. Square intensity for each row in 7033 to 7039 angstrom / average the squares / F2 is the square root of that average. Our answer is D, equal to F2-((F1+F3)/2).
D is 4.19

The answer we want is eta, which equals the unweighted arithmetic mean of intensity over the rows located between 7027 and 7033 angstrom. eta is 10.1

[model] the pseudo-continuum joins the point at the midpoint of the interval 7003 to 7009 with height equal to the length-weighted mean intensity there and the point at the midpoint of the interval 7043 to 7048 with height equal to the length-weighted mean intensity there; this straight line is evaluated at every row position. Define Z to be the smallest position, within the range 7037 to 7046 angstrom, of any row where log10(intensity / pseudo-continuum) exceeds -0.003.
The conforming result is 7041.0 angstrom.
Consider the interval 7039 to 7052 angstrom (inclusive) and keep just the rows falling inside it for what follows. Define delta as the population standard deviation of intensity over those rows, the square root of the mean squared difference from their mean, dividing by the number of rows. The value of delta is 0.4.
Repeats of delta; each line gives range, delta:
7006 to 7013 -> 0.4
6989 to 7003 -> 0.3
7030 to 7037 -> 0.7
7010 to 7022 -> 0.6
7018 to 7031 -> 0.7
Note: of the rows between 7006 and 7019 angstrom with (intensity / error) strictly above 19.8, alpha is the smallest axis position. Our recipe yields 7006.5 angstrom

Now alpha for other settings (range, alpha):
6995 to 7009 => 6996.0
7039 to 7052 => 7041.0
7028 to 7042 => 7032.0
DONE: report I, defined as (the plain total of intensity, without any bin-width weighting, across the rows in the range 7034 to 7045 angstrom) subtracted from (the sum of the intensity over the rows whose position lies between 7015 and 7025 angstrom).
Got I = -0.9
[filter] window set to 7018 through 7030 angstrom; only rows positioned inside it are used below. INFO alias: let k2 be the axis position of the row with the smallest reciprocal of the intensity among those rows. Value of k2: 7023.0 angstrom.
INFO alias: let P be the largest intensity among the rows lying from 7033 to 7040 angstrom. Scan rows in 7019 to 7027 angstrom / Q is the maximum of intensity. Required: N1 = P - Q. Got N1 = -0.8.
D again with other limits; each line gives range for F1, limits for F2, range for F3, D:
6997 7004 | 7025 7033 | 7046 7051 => 4.93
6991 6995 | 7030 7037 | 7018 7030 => 4.19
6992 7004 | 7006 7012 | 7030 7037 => 3.93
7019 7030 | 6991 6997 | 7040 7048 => 4.85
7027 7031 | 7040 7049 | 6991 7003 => 5.39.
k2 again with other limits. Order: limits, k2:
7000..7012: 7003.5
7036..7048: 7047.0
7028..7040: 7032.0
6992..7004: 7003.5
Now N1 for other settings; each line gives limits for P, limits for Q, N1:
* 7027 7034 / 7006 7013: 1.1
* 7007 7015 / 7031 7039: -0.9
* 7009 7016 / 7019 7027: -0.5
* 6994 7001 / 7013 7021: 0.0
